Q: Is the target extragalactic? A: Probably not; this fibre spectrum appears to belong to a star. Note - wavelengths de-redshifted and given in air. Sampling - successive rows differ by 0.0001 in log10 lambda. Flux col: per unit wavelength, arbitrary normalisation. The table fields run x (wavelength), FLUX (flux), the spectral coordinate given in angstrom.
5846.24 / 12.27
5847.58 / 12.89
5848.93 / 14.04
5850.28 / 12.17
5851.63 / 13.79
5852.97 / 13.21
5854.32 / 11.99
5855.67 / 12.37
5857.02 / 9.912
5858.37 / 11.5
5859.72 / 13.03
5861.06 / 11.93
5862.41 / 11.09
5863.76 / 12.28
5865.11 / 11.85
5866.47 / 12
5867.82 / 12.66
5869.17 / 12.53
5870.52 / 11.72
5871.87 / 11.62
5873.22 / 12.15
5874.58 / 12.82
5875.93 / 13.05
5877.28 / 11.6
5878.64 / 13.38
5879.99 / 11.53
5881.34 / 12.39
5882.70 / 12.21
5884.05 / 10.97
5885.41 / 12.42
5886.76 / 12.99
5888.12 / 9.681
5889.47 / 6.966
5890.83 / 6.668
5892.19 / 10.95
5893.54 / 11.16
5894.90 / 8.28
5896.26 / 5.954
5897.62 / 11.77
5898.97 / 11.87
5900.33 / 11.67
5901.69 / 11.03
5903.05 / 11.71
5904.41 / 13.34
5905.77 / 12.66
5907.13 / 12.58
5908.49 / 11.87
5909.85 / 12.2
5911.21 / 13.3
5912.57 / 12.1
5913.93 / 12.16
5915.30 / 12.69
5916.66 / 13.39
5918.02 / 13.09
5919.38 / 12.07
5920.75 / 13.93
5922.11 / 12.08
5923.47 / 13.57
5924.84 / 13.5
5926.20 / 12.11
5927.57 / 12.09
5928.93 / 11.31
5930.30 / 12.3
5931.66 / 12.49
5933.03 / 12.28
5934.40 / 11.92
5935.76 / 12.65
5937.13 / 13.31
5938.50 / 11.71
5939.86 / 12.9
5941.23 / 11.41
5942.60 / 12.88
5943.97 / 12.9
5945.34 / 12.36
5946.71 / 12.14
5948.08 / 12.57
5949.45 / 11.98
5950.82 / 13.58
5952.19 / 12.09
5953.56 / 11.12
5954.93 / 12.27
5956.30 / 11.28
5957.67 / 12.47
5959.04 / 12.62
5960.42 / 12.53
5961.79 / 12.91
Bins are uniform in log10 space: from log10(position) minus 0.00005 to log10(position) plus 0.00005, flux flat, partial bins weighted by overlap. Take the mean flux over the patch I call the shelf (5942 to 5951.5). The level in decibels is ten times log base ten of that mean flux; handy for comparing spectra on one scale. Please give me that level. 11.0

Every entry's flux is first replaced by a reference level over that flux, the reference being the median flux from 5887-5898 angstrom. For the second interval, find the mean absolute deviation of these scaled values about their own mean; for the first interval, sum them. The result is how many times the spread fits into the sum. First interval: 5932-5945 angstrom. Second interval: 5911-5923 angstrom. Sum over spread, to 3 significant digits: 200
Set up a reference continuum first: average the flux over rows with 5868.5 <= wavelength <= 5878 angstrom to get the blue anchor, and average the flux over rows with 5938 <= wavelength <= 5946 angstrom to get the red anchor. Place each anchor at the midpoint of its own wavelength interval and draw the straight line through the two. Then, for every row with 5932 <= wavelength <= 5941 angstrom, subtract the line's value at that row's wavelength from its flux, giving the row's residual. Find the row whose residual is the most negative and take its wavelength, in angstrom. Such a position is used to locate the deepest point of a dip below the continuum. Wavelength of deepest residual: 5938.50 angstrom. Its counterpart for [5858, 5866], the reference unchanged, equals 5862.41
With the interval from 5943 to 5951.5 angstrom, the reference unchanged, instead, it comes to 5949.45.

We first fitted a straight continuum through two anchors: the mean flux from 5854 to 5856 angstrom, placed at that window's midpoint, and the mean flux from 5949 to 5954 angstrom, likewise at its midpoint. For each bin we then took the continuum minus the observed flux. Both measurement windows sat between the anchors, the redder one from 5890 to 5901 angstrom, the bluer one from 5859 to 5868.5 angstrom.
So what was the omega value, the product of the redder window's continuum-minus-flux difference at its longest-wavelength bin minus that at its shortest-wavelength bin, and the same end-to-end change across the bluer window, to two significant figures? -1.9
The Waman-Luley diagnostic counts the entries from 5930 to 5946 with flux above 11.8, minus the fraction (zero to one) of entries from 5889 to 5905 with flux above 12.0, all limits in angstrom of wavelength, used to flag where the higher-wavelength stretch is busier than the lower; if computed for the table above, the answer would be 9.9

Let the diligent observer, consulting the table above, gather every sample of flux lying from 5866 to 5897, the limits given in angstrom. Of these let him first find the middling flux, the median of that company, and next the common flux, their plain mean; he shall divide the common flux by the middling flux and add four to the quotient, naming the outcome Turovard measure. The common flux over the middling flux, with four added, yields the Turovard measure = 4.95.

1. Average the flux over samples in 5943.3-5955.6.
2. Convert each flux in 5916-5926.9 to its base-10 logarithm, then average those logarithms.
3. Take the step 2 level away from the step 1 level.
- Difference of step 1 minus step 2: 11.2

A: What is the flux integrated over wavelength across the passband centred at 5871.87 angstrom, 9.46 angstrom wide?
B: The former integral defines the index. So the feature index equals 117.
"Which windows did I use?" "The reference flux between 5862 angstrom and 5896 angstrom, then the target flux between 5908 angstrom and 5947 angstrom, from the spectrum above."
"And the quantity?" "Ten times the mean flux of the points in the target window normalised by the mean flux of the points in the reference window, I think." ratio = 11.0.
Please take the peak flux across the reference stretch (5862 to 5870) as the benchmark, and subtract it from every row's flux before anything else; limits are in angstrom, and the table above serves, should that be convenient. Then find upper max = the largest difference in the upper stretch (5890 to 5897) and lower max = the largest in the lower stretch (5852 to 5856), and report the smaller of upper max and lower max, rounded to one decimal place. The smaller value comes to -1.5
